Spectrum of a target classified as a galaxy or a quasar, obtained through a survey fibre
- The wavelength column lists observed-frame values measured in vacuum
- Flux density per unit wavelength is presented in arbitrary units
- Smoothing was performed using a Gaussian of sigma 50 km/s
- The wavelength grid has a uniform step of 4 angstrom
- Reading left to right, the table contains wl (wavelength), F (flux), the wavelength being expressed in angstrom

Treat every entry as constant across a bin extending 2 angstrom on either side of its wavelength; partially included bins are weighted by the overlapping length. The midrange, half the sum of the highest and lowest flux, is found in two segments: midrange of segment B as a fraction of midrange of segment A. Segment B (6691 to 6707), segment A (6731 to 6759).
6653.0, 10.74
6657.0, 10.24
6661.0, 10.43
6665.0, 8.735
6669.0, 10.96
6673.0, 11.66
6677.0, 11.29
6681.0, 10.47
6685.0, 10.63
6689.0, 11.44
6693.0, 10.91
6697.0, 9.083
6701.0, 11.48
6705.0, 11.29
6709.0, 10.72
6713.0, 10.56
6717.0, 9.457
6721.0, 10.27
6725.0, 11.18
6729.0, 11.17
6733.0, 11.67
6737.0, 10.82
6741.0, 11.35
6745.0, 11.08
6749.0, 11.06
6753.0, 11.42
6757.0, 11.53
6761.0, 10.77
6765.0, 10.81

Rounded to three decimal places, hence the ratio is 0.914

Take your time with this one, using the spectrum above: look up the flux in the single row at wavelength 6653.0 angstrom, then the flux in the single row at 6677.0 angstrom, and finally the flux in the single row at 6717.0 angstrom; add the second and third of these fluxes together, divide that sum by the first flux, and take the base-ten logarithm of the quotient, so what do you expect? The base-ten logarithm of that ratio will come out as 0.286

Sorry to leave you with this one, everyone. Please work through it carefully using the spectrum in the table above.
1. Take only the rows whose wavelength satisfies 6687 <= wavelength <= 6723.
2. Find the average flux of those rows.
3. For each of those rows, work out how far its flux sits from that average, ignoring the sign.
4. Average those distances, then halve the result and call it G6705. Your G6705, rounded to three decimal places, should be 0.327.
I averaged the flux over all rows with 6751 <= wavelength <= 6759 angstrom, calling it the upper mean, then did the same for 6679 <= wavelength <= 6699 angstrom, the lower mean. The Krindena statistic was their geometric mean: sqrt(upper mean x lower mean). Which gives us 10.98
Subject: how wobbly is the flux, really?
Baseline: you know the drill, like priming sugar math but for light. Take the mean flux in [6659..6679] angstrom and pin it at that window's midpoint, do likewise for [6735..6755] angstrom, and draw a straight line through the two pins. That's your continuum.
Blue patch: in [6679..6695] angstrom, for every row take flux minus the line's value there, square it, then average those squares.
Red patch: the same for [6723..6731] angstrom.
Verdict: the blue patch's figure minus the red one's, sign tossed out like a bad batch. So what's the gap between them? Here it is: 0.11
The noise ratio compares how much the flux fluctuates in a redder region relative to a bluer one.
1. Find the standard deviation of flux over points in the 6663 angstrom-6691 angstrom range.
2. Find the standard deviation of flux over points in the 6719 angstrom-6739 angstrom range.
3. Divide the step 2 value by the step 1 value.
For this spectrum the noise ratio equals 0.5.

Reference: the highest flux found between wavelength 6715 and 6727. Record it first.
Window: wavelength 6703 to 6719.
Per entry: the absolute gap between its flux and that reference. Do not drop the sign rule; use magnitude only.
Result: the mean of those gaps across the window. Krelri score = 0.7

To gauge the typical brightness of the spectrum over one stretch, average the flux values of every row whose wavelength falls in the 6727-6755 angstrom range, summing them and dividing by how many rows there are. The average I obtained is 11.2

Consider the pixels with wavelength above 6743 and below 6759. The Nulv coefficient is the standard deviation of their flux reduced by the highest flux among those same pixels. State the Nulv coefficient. -11.3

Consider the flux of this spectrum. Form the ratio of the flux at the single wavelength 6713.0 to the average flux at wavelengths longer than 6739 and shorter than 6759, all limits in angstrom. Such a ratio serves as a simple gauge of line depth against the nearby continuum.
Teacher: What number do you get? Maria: 0.936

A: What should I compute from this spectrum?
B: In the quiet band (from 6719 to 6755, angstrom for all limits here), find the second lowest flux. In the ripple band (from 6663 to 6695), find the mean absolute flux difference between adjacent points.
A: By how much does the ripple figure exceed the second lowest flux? -10.0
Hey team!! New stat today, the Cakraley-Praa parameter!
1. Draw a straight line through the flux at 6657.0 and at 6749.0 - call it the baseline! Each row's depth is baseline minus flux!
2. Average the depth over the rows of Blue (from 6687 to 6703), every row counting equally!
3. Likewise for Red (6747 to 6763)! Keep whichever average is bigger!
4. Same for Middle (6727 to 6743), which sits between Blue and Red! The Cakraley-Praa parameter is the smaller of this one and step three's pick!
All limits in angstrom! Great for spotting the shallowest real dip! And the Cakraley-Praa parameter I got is -0.32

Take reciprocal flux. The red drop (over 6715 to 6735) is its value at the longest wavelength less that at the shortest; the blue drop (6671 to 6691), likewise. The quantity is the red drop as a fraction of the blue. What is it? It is -12.2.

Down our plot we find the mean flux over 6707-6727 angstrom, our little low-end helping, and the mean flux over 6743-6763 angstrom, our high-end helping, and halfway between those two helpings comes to 10.8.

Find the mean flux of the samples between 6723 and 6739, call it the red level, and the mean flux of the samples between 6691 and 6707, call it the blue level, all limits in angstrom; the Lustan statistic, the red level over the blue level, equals 1.05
